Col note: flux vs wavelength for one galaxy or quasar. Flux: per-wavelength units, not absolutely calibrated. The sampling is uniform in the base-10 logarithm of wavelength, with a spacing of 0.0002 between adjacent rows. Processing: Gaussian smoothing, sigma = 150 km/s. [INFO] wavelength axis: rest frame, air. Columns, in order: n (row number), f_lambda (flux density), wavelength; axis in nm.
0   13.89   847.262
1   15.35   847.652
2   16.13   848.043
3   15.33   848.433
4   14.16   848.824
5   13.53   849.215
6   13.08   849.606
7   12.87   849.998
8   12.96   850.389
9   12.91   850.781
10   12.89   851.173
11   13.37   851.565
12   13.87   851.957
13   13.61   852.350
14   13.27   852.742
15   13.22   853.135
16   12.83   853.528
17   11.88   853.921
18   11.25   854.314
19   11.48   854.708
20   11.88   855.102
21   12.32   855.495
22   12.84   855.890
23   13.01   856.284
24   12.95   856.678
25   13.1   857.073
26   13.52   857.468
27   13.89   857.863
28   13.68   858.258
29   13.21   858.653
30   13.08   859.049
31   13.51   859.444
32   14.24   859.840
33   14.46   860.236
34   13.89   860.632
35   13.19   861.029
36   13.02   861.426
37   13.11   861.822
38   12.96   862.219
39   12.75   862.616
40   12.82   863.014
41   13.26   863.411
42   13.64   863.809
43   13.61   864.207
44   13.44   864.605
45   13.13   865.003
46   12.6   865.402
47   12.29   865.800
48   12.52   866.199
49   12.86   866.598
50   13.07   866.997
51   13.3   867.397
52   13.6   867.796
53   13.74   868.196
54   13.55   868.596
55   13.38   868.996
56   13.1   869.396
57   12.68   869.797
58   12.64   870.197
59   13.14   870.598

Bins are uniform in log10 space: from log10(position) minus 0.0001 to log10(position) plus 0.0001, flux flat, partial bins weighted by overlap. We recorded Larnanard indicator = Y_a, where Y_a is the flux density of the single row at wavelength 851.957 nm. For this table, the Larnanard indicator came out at 13.87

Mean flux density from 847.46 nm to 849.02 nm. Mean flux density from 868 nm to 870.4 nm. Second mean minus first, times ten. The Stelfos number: -21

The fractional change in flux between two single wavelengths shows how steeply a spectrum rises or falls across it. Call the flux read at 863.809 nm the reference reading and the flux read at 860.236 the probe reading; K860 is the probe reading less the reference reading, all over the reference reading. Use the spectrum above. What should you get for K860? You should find 0.060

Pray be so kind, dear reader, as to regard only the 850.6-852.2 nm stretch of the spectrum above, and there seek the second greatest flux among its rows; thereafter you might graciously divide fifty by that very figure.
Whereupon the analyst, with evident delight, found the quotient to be 3.74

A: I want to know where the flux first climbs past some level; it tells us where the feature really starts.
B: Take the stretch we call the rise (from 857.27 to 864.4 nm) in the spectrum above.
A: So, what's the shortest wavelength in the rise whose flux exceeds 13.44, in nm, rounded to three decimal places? 857.468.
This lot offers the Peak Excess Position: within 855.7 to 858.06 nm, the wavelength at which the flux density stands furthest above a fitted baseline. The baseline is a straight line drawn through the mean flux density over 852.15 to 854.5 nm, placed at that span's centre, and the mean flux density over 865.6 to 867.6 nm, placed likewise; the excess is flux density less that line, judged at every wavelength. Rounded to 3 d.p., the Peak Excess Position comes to 857.863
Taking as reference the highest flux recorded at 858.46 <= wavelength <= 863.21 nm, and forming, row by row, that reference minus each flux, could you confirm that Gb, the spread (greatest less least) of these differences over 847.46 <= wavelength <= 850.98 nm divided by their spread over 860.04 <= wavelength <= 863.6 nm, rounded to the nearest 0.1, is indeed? 1.9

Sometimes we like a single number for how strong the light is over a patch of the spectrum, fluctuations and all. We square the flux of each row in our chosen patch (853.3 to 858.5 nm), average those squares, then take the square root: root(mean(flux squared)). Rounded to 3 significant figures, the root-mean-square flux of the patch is 12.7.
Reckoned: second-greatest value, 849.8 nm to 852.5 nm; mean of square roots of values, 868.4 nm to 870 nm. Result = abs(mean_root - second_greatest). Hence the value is 10.0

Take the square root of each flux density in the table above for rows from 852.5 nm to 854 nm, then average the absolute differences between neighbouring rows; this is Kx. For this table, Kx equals 0.065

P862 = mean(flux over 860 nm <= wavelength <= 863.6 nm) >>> 13.3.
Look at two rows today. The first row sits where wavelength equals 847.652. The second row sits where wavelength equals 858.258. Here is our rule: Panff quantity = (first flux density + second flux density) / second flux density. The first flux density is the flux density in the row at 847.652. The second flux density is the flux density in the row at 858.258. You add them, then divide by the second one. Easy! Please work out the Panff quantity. 2.12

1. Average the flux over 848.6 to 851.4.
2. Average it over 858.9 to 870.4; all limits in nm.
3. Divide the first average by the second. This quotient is 1.00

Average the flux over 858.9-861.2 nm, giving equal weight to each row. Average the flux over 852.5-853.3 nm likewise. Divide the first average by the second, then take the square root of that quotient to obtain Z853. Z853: 1.02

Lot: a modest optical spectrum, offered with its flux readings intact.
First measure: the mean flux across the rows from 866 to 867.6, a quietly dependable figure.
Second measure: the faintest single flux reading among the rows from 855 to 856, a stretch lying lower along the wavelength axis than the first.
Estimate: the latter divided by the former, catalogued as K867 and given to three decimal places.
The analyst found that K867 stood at 0.918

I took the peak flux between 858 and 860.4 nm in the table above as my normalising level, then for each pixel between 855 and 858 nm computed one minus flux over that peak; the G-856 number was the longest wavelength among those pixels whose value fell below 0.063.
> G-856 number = 857.863 nm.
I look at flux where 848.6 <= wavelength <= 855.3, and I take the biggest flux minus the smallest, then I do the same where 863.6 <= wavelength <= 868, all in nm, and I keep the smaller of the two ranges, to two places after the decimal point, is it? 1.35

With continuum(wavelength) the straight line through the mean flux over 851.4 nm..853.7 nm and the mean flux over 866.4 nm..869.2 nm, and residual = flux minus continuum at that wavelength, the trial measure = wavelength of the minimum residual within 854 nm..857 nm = 854.314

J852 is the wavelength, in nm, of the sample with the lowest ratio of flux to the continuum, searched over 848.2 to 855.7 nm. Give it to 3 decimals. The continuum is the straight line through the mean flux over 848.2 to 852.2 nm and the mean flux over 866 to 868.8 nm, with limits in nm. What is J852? 854.314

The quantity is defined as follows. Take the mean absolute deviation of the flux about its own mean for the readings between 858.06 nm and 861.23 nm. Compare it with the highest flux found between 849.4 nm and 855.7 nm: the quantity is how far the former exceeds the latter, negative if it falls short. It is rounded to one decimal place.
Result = -13.5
